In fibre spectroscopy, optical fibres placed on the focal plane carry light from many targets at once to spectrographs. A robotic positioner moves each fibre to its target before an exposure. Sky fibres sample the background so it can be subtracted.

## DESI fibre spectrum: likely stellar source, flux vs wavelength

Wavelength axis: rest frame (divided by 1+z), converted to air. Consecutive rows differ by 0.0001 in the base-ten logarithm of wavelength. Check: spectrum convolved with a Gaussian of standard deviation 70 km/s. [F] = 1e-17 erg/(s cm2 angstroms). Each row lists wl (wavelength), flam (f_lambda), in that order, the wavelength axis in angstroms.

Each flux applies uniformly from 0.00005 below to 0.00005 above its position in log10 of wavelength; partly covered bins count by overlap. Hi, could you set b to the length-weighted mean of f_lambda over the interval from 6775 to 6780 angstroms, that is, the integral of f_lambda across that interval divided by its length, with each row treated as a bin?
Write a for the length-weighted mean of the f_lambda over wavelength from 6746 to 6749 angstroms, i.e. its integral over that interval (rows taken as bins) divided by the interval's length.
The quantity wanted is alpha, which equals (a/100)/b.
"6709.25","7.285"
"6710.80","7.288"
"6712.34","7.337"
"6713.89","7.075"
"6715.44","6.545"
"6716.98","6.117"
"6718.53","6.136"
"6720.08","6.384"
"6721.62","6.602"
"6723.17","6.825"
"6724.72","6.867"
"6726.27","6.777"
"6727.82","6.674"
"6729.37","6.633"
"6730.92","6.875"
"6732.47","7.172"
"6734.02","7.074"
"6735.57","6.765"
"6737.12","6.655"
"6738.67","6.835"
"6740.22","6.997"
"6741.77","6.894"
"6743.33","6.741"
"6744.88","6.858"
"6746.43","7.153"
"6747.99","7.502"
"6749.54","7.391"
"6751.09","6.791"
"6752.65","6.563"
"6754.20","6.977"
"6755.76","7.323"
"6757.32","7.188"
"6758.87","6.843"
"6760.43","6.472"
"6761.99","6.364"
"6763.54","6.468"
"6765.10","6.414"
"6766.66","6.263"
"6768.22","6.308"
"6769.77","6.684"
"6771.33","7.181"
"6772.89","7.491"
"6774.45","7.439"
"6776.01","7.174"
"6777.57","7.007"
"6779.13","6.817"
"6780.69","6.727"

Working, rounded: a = 7.35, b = 7.0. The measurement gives 0.0105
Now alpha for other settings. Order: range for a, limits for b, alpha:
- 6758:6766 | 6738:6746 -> 0.0095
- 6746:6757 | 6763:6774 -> 0.0106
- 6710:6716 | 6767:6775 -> 0.0101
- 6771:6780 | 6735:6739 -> 0.0106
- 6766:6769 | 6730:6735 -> 0.0090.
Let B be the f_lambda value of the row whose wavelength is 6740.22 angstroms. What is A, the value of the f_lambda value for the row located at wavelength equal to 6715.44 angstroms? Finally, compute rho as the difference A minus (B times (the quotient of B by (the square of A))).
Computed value 5.4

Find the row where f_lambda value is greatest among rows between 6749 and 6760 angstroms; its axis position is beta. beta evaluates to 6749.54 angstroms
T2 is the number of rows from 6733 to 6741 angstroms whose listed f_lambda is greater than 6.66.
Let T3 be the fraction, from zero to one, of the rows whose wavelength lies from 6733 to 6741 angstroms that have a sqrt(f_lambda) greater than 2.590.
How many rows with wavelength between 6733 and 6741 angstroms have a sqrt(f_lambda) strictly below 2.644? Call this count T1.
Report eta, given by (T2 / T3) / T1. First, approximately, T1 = 3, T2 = 4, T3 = 0.8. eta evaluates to 1.7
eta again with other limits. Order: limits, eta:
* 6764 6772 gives 2.5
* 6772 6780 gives 5.0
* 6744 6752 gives 2.5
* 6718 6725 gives 1.0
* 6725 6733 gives 1.7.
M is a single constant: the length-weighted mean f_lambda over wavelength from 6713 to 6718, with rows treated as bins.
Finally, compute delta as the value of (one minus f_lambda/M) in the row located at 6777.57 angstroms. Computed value -0.067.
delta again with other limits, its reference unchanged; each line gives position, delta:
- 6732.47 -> -0.092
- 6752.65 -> 0.001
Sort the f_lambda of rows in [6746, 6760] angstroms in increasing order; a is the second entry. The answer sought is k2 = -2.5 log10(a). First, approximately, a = 6.791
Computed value -2.08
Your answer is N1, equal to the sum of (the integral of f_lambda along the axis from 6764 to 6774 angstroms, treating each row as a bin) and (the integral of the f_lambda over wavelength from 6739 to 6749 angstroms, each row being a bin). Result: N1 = 138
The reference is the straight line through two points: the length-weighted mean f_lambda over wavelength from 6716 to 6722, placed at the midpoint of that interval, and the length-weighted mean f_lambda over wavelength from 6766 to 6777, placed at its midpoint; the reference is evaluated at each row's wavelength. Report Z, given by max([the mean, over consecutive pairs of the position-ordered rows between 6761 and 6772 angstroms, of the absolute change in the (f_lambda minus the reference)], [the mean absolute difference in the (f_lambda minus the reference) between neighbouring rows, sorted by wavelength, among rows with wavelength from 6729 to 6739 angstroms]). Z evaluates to 0.21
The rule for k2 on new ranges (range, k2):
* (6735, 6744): -2.07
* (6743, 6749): -2.09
